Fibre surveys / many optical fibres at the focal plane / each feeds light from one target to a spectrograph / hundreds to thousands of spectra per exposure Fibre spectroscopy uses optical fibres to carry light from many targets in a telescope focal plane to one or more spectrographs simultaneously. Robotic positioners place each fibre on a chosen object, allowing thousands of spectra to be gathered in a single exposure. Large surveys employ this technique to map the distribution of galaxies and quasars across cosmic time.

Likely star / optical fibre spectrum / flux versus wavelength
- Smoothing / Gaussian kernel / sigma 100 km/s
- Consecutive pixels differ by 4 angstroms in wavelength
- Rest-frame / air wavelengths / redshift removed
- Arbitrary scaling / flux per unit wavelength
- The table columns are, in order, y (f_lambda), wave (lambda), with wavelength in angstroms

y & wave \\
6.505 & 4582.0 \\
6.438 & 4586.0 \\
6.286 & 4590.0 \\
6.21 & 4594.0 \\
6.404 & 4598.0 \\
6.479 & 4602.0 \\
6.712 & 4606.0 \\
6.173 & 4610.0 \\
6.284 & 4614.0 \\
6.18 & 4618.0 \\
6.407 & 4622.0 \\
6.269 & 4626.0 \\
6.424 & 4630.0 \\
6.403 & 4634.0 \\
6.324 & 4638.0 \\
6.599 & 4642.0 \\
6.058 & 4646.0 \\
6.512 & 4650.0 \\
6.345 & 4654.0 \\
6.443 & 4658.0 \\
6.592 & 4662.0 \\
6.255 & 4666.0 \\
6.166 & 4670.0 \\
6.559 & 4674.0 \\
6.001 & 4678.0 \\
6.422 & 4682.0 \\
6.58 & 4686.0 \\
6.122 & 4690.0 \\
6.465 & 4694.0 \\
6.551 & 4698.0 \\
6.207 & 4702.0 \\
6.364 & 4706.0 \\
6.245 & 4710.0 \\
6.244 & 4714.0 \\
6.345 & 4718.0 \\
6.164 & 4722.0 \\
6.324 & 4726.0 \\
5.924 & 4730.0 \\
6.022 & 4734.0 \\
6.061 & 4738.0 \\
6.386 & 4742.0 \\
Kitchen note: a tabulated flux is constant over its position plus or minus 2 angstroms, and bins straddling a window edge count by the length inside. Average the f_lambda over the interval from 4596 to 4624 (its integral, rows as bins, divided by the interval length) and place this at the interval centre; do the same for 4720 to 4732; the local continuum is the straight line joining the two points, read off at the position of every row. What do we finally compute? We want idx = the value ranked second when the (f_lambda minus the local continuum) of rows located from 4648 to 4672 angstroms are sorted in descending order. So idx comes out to 0.22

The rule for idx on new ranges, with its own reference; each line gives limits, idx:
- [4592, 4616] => 0.09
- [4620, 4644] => 0.09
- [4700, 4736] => 0.19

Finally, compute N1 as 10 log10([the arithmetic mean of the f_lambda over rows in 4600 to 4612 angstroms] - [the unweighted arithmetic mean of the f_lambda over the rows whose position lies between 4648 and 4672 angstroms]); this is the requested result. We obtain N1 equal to -11.6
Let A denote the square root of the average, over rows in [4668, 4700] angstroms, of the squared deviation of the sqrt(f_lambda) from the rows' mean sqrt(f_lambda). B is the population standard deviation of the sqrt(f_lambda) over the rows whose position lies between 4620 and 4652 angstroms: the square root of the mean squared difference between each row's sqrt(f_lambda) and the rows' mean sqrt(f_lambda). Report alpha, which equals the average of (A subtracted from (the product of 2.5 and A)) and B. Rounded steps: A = 0.0424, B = 0.030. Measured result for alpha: 0.0470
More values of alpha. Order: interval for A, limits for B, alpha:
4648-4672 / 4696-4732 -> 0.0378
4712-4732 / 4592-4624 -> 0.0401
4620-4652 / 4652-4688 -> 0.0418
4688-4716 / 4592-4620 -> 0.0391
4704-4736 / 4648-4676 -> 0.0372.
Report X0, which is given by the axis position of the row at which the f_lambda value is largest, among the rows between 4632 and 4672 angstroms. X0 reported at 4642.0 angstroms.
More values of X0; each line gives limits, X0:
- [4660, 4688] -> 4662.0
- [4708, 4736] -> 4718.0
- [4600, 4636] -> 4606.0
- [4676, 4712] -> 4686.0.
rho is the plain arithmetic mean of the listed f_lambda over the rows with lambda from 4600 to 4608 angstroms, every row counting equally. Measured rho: 6.60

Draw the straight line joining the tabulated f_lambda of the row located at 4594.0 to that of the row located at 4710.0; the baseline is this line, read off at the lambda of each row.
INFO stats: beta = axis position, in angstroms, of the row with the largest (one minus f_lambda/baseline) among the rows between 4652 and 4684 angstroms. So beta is 4678.0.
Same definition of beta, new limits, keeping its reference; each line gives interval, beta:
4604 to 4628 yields 4610.0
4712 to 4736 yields 4730.0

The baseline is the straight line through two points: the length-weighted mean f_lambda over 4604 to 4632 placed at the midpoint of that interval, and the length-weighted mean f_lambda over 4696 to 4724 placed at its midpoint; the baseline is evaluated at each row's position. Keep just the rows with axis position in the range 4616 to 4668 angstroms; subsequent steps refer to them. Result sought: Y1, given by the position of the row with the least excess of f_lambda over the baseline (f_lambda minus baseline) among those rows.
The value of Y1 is 4646.0 angstroms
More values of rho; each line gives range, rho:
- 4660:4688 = 6.37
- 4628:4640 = 6.38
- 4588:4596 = 6.25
